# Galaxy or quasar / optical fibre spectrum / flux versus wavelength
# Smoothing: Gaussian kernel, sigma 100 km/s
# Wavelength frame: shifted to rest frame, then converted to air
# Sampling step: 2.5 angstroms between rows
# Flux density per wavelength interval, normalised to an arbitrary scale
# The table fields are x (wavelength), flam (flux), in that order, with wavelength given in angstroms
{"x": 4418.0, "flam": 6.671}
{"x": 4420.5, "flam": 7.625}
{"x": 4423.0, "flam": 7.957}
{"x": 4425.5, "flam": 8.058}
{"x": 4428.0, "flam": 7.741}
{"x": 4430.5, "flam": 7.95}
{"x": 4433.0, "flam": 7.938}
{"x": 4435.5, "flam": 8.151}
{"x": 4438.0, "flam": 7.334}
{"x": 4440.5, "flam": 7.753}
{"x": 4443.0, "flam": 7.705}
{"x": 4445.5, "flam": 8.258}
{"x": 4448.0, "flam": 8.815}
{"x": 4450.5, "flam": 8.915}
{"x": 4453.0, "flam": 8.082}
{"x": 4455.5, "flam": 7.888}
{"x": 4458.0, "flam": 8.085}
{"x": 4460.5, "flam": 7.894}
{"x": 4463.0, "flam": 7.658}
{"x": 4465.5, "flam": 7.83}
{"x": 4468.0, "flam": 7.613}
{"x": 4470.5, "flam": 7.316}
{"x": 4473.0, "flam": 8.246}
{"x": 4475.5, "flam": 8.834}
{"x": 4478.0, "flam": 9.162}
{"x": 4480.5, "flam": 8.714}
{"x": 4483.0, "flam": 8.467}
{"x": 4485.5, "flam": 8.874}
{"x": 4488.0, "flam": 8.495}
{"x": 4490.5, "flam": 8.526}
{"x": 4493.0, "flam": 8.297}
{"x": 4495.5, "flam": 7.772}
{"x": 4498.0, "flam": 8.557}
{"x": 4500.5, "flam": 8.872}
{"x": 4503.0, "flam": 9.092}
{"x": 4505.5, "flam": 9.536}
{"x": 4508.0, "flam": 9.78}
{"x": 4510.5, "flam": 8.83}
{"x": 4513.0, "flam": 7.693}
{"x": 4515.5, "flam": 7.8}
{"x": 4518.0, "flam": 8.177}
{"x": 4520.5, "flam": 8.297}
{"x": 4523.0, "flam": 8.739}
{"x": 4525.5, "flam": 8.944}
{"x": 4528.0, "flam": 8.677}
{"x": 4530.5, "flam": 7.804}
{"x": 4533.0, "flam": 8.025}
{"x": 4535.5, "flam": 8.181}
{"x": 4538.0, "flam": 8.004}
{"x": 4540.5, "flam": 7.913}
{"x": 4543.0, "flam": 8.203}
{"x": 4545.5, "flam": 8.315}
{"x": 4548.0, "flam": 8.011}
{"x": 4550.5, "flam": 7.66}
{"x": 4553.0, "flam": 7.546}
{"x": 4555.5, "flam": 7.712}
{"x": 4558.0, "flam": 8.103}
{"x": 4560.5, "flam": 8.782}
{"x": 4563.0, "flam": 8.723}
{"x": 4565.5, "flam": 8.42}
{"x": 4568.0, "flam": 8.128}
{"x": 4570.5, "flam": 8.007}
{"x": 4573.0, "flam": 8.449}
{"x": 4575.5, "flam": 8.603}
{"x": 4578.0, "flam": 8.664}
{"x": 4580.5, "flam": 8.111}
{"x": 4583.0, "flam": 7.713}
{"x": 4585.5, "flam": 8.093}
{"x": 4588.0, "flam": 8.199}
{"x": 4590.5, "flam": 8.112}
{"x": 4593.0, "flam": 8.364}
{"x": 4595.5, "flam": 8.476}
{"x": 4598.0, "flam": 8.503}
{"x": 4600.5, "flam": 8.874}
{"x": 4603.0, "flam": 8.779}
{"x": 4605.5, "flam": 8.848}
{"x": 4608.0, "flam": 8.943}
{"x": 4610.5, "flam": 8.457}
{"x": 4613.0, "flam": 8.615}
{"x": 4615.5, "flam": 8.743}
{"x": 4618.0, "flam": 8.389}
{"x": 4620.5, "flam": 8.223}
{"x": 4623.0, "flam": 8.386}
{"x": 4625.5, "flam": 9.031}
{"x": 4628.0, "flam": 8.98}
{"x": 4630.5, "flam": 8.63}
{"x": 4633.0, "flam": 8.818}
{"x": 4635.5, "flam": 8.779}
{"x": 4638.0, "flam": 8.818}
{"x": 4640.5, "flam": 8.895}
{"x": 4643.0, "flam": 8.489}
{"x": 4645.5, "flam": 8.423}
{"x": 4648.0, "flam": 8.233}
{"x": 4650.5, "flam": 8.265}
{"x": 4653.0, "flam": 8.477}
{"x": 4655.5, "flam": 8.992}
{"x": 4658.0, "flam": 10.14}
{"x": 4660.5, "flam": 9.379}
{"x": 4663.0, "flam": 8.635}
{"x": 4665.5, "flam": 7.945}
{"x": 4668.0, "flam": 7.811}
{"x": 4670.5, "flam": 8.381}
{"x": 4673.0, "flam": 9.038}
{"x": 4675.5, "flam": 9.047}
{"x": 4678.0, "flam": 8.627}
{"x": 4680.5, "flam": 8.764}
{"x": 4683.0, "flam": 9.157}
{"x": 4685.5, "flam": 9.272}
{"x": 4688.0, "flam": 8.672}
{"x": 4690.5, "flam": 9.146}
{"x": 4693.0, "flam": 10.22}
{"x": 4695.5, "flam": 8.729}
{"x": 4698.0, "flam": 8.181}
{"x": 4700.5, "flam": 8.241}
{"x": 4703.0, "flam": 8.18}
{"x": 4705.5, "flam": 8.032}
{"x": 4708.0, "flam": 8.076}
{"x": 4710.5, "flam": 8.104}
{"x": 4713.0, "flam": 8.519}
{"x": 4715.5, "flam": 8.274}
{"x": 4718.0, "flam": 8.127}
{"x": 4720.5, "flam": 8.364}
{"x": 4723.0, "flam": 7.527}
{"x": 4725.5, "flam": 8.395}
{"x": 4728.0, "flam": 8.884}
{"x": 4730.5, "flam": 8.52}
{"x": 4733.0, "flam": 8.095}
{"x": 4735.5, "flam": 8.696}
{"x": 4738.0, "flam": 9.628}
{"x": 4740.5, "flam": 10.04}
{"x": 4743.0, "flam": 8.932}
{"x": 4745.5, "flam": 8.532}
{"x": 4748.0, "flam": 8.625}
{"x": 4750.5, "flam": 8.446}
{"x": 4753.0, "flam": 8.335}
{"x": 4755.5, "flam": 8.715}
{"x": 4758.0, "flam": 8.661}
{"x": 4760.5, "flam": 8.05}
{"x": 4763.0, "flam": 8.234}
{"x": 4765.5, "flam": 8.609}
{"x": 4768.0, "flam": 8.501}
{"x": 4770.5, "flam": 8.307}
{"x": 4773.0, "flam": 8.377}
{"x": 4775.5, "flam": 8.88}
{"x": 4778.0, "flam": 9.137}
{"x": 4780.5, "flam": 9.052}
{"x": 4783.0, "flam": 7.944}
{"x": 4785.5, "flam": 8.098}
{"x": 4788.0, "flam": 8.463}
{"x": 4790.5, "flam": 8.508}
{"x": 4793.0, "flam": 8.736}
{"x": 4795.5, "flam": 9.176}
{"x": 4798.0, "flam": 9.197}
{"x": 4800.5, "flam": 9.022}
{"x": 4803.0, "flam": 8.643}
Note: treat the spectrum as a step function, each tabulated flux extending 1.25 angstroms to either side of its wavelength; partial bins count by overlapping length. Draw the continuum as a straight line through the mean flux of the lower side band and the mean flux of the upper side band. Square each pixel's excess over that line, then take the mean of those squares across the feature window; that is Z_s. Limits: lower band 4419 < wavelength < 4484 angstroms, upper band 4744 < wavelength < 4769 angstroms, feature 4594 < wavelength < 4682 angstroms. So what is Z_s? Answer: 0.300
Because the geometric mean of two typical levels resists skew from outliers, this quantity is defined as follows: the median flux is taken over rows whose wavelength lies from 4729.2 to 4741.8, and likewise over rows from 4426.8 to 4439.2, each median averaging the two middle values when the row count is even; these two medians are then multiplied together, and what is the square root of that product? 8.31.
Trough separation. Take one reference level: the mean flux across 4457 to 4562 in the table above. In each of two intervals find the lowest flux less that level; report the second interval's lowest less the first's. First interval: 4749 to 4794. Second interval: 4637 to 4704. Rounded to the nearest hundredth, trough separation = -0.13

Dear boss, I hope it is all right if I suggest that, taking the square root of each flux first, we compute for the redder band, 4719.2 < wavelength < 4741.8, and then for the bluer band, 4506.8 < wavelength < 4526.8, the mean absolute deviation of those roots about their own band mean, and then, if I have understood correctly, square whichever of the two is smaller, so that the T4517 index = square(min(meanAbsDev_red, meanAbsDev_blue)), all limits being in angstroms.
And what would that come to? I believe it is 0.0085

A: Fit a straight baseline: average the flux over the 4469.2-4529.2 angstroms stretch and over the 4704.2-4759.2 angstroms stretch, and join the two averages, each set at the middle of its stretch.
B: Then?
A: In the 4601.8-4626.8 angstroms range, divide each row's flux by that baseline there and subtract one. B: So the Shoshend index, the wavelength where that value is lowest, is 4620.5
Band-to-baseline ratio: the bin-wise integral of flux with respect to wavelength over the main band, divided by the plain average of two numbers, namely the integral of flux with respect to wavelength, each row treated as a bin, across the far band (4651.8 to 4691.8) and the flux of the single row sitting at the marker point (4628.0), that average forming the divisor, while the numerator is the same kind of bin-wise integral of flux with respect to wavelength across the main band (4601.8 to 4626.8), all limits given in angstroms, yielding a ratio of 1.2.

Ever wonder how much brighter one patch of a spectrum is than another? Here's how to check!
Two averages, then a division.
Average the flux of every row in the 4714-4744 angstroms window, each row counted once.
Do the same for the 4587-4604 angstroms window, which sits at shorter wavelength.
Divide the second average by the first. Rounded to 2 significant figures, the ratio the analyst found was 0.98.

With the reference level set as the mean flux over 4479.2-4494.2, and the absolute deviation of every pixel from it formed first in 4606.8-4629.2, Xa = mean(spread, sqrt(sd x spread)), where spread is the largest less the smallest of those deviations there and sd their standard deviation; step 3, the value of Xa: 0.33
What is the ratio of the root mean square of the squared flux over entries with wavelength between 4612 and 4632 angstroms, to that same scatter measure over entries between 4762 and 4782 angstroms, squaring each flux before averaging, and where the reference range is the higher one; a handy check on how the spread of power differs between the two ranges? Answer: 1.00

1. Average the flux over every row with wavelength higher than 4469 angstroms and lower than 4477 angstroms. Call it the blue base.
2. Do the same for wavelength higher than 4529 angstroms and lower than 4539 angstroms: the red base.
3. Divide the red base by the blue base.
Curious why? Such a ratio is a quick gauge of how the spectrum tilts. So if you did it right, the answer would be 0.98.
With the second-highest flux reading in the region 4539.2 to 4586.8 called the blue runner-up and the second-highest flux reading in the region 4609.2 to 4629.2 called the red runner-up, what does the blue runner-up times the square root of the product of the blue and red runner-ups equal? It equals 77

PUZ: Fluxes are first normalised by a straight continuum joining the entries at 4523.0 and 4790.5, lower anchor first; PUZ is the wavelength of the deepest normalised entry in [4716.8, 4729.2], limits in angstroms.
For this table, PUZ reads 4723.0 angstroms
